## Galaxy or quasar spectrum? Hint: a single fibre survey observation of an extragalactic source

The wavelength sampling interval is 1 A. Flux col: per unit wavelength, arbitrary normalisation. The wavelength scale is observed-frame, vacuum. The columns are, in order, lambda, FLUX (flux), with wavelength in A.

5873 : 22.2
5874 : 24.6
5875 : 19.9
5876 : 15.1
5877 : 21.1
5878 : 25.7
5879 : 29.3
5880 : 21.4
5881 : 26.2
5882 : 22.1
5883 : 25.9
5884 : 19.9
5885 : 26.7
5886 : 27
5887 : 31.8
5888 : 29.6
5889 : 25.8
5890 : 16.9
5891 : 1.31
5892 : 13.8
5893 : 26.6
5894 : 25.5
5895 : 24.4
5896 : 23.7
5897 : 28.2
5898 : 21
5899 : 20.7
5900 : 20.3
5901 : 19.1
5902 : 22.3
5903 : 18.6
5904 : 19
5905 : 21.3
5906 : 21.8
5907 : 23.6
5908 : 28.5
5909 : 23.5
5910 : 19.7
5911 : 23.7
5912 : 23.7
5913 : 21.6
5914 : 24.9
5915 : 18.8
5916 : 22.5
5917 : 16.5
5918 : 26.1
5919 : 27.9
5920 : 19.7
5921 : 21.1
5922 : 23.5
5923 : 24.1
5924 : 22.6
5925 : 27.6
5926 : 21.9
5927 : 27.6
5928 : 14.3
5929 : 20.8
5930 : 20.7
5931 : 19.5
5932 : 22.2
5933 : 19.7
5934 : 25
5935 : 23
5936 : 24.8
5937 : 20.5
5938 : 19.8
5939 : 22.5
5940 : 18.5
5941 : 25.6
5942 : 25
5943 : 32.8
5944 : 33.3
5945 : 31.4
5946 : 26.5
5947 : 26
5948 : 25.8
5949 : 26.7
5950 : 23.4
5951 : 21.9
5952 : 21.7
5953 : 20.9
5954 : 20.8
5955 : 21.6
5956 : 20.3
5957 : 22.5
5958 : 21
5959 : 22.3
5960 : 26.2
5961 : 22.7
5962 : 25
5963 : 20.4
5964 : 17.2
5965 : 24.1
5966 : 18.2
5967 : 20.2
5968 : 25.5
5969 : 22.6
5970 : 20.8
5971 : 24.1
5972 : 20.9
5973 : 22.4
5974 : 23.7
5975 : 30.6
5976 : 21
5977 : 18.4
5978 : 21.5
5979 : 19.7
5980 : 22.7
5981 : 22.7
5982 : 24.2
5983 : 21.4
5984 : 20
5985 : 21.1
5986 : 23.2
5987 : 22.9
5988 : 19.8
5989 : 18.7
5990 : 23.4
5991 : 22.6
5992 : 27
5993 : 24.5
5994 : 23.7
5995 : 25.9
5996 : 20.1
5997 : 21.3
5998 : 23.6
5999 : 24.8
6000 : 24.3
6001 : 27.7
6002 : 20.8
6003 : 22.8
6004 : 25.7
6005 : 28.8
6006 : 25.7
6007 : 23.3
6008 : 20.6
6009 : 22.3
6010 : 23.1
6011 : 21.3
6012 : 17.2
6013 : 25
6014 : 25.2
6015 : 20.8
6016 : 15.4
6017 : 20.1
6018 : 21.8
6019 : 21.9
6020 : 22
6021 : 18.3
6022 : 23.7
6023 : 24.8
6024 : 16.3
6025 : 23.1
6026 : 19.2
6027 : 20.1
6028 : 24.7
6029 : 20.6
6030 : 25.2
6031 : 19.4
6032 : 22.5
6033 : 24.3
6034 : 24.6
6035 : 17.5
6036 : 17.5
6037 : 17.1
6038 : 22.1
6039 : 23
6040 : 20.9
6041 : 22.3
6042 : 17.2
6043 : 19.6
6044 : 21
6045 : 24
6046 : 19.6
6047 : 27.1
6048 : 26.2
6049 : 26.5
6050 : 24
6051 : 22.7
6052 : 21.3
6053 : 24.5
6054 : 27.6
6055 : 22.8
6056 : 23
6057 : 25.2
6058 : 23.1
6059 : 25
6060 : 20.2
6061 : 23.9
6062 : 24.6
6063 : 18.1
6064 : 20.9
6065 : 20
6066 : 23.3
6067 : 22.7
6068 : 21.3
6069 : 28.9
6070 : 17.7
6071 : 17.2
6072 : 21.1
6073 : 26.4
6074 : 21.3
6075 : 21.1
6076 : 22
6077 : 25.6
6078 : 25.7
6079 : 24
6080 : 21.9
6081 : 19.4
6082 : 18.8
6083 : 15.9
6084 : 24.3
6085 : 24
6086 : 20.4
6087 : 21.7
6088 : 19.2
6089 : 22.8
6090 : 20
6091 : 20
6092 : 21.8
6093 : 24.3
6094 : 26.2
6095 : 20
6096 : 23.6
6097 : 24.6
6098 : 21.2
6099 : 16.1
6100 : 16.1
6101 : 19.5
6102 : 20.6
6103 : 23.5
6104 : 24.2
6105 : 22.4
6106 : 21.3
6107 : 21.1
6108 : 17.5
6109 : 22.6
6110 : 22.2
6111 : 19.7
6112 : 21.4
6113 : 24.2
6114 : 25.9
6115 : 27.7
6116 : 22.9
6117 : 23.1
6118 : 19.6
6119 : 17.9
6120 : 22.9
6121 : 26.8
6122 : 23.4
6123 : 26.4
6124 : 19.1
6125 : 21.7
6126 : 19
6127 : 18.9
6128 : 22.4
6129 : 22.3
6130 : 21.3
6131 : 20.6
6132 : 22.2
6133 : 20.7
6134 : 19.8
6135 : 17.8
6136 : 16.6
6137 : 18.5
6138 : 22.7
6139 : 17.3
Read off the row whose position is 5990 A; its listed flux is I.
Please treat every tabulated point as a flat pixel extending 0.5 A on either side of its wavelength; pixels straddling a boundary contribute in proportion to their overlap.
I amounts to 23.4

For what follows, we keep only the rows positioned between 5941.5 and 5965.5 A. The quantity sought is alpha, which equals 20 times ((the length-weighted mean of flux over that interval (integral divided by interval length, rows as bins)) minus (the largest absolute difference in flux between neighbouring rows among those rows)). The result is 327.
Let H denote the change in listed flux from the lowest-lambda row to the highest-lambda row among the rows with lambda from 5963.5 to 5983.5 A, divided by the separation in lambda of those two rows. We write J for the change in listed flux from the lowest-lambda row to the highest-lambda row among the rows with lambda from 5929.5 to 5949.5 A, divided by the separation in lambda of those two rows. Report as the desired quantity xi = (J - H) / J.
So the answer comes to 0.3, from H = 0.22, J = 0.3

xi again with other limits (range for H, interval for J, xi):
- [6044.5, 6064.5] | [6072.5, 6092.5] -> 0.3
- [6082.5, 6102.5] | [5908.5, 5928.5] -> 1.5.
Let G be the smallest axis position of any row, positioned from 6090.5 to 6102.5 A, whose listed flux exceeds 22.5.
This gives 6093 A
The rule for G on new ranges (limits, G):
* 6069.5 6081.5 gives 6073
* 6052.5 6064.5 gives 6053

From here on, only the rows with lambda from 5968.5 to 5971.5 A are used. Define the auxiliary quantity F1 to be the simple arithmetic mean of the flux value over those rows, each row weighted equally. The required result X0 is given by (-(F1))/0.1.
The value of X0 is -225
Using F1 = 22.5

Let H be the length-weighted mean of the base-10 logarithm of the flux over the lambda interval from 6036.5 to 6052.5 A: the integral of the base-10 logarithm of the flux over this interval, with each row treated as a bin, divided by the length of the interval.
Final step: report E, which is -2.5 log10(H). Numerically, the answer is -0.319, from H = 1.342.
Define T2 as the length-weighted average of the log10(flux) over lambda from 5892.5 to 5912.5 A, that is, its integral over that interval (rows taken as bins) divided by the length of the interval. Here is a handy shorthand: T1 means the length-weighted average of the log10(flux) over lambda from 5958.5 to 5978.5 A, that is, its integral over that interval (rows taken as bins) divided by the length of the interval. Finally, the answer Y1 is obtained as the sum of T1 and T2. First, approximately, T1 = 1.35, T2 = 1.35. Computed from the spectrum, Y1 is 2.70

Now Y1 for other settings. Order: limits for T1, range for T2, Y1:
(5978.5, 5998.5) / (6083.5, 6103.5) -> 2.68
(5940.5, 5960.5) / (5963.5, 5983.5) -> 2.73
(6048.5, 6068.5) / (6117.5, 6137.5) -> 2.68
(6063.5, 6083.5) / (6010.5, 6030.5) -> 2.66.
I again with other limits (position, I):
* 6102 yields 20.6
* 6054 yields 27.6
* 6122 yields 23.4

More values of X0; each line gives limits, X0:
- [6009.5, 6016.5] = -211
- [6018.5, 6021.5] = -207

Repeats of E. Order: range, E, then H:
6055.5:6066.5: -0.326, 1.350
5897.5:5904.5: -0.288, 1.303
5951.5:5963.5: -0.321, 1.343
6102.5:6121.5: -0.325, 1.349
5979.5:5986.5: -0.322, 1.345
